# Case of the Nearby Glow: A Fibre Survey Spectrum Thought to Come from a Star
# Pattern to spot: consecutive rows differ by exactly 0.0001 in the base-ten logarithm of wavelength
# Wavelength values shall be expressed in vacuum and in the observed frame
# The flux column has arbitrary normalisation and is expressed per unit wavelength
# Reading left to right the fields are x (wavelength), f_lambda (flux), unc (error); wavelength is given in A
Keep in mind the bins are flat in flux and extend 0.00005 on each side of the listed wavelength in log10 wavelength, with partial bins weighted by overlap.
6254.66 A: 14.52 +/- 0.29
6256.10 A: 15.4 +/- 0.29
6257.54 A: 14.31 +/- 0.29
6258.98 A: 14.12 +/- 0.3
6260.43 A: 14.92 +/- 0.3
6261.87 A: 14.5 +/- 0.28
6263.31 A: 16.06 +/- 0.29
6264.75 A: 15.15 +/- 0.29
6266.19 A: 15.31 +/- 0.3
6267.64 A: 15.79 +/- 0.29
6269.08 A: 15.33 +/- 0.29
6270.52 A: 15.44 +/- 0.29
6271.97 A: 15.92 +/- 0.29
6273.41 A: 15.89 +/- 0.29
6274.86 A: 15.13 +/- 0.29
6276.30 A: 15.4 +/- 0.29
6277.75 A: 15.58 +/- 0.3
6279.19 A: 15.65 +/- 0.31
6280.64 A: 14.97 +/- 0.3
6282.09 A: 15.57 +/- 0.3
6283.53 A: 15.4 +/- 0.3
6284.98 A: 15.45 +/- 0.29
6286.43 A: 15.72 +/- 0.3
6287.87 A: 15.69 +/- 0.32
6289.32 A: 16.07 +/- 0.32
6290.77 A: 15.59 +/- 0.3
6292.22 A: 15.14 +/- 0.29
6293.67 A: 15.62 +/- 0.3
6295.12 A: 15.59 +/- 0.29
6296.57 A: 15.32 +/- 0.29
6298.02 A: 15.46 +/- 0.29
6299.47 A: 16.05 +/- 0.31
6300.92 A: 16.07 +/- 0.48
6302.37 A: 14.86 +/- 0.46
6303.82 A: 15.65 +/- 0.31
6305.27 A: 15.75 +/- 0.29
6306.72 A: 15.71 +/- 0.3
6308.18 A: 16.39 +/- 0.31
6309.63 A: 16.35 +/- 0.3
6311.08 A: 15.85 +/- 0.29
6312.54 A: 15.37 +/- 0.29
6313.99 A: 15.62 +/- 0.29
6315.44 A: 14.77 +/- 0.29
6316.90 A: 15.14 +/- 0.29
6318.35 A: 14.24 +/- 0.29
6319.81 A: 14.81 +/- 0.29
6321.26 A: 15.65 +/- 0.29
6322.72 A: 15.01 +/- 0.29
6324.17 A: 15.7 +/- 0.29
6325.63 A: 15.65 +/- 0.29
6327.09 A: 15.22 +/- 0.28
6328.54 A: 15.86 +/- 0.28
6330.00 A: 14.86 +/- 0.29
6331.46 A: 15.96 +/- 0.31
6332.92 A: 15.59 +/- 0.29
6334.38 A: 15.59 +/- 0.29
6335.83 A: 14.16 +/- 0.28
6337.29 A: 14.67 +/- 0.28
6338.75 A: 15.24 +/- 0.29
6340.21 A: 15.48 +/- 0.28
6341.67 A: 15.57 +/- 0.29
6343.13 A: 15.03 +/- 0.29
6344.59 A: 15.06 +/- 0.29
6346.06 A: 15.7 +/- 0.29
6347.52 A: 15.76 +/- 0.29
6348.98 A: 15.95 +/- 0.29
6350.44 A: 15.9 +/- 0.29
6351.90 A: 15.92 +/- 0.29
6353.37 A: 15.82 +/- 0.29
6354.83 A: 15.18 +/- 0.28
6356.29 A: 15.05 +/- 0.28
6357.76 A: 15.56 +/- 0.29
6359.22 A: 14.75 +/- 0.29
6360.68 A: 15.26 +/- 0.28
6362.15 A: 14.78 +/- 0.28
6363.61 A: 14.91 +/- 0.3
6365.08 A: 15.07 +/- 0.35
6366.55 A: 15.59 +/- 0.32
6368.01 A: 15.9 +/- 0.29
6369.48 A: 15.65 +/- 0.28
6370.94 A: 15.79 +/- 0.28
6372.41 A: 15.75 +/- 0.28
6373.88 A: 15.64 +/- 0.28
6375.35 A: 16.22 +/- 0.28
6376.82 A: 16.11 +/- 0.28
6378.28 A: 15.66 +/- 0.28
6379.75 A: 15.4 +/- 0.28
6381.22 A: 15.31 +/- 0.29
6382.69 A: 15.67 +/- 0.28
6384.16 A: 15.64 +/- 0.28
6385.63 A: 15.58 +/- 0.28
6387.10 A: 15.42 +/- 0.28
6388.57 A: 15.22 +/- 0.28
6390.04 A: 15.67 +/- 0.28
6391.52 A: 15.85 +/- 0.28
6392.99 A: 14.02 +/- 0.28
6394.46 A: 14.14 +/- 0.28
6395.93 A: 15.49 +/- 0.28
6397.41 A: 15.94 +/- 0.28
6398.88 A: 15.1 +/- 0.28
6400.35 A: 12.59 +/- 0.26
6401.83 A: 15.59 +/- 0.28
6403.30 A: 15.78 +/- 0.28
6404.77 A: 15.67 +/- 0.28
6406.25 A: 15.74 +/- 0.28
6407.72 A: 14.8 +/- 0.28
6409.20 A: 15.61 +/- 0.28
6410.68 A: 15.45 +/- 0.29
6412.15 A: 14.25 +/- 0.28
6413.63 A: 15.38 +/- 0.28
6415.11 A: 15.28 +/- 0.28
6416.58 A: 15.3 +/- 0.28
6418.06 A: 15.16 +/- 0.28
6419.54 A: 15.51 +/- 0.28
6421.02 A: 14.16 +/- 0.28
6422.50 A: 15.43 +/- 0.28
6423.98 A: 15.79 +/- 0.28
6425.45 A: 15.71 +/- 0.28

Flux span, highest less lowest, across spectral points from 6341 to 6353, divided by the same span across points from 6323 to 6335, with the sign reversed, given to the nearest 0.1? -0.8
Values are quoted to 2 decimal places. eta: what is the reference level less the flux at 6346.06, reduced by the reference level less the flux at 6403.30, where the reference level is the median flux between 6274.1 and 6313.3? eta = 0.08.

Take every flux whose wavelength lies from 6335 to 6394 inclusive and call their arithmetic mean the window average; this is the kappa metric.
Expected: 15.42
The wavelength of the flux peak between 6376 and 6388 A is 6376.82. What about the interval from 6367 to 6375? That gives 6368.01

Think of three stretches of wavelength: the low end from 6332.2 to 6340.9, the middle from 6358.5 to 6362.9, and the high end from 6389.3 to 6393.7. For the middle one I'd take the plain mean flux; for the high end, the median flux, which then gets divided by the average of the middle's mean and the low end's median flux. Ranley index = 1.03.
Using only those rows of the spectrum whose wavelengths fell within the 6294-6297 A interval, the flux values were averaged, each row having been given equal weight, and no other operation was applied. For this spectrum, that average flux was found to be 15.5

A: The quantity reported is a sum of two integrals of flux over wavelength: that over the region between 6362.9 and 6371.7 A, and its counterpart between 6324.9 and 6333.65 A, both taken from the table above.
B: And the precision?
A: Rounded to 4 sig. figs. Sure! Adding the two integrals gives 272.0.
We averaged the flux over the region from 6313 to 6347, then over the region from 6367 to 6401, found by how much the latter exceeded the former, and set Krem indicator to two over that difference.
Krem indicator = 14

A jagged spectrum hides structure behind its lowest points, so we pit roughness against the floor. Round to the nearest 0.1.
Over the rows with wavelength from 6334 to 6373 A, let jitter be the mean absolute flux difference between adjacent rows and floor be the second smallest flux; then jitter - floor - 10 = -24.3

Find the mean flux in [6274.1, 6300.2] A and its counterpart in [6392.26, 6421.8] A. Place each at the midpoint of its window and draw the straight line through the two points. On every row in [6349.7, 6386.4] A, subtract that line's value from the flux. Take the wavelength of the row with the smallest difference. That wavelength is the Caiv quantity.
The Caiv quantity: 6359.22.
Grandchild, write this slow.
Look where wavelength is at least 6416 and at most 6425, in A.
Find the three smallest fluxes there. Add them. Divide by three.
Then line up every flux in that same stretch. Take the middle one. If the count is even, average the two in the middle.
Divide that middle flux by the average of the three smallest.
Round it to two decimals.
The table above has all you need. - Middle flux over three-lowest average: 1.03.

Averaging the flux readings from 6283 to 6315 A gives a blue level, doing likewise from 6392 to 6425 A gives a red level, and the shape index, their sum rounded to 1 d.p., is 30.8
